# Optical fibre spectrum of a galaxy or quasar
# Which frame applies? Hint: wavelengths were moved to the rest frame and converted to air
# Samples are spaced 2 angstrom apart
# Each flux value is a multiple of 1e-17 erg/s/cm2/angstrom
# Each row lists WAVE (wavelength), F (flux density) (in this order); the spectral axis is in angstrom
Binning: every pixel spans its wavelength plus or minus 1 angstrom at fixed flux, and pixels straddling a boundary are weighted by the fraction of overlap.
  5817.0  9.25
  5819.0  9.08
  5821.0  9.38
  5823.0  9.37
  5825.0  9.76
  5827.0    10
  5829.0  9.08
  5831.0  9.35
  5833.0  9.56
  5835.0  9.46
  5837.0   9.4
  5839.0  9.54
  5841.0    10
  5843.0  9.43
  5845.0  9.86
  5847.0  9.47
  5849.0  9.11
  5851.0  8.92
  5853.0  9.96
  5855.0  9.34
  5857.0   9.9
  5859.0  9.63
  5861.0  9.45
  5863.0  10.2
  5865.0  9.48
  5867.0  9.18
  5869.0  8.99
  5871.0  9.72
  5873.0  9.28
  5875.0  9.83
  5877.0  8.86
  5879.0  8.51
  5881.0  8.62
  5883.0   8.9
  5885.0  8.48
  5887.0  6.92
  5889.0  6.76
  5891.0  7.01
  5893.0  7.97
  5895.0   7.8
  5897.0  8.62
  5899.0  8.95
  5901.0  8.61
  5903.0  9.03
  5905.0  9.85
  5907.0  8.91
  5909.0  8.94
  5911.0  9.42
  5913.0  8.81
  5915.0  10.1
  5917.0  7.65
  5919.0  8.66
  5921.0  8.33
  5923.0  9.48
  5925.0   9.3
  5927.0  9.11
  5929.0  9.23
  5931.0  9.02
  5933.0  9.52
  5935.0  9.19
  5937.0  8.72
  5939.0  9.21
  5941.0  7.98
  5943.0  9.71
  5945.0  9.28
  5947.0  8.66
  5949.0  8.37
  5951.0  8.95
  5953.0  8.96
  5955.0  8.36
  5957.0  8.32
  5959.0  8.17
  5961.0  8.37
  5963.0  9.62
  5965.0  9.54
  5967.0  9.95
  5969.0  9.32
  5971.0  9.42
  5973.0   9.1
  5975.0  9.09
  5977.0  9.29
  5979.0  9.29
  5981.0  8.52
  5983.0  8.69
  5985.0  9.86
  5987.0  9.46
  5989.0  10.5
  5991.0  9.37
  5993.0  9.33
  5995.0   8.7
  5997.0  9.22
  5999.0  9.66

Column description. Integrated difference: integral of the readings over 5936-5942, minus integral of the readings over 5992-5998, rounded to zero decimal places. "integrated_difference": -3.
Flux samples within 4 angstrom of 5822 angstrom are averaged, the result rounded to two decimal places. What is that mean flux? 9.40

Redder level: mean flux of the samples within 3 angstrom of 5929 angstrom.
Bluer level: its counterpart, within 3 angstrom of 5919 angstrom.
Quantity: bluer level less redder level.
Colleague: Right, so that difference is -0.9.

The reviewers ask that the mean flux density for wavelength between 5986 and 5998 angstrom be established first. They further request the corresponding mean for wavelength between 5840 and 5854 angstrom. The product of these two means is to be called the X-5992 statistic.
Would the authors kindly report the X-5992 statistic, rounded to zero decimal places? 90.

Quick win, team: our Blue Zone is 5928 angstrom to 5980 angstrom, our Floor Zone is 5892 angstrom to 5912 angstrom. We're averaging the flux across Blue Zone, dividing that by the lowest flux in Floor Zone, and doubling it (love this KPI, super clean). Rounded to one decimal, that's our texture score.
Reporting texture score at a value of 2.3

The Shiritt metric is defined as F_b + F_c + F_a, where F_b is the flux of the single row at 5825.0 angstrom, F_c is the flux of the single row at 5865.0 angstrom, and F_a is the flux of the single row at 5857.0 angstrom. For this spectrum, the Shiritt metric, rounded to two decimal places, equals 29.14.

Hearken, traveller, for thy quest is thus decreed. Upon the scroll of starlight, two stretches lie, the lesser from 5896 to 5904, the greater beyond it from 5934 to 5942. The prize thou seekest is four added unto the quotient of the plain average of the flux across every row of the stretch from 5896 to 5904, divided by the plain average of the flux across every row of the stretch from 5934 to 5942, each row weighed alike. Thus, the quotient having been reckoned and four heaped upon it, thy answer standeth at 5.00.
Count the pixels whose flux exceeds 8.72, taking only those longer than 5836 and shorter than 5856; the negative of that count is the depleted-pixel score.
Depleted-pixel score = -10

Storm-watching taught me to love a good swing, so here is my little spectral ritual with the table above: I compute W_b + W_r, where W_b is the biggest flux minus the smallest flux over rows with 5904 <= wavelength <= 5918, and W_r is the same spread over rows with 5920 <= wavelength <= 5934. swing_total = 3.6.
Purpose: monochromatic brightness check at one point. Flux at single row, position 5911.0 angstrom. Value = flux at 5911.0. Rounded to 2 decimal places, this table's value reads 9.42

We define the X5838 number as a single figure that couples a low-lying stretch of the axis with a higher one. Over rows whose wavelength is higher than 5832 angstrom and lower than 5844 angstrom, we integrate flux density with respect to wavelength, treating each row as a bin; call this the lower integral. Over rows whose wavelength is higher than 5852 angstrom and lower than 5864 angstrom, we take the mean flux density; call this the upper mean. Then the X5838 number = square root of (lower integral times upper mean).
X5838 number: 33.4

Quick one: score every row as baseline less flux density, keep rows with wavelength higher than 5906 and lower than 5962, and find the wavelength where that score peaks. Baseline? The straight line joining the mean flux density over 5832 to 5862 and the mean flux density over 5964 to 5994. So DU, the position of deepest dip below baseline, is 5917.0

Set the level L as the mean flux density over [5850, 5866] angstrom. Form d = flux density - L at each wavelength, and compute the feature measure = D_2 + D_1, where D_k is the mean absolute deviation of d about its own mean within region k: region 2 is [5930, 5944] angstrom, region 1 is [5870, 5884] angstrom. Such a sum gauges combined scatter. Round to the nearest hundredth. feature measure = 0.84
